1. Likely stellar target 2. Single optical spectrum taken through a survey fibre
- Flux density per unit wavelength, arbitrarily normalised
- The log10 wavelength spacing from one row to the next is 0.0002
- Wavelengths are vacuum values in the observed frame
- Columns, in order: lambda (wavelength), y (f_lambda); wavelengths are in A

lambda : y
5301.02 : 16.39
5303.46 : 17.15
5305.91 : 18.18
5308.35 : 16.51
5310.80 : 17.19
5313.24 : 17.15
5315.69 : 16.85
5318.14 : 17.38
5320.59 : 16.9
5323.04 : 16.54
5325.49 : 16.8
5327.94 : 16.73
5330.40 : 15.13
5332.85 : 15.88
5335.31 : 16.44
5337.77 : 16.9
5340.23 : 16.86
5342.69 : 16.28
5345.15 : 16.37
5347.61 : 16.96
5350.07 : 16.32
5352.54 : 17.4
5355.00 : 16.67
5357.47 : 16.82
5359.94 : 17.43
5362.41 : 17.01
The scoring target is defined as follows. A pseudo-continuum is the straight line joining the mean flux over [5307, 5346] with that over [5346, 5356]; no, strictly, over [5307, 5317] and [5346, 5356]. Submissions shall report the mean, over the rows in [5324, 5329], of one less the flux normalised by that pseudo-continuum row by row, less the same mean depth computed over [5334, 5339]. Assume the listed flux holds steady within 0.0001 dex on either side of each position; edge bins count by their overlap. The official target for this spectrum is -0.004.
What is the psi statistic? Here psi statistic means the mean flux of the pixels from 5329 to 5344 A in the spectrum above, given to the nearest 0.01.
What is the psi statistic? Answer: 16.25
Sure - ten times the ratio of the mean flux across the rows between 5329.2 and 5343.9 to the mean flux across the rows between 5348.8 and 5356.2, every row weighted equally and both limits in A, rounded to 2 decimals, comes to 9.67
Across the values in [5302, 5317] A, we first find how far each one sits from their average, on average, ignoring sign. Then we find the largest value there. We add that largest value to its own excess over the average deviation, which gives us 36.0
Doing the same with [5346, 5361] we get 34.5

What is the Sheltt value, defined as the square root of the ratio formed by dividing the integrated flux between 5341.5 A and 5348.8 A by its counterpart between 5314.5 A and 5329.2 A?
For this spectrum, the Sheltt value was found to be 0.70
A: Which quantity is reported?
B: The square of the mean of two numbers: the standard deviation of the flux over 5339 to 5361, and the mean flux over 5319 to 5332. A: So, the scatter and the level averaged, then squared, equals 71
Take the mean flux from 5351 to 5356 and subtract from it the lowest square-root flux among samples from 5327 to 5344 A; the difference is 13.1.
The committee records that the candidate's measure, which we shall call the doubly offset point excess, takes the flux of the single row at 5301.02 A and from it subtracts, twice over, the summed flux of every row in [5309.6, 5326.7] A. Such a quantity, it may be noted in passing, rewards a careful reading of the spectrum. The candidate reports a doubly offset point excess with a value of -221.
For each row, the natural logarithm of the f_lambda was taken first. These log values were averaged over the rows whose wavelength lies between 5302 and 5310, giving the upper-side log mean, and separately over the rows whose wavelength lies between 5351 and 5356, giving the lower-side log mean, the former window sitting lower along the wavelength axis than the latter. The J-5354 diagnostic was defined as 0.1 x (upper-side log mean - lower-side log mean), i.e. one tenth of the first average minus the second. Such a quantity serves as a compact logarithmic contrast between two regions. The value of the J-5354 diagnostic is 0.001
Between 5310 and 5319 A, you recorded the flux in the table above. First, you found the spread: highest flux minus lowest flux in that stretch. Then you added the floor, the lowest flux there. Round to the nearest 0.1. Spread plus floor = 17.4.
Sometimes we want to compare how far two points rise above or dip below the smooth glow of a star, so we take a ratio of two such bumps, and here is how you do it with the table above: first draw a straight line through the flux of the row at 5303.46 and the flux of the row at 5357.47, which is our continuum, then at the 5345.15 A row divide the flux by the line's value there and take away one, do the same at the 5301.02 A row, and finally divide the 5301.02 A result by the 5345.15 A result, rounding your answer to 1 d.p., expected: 1.5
